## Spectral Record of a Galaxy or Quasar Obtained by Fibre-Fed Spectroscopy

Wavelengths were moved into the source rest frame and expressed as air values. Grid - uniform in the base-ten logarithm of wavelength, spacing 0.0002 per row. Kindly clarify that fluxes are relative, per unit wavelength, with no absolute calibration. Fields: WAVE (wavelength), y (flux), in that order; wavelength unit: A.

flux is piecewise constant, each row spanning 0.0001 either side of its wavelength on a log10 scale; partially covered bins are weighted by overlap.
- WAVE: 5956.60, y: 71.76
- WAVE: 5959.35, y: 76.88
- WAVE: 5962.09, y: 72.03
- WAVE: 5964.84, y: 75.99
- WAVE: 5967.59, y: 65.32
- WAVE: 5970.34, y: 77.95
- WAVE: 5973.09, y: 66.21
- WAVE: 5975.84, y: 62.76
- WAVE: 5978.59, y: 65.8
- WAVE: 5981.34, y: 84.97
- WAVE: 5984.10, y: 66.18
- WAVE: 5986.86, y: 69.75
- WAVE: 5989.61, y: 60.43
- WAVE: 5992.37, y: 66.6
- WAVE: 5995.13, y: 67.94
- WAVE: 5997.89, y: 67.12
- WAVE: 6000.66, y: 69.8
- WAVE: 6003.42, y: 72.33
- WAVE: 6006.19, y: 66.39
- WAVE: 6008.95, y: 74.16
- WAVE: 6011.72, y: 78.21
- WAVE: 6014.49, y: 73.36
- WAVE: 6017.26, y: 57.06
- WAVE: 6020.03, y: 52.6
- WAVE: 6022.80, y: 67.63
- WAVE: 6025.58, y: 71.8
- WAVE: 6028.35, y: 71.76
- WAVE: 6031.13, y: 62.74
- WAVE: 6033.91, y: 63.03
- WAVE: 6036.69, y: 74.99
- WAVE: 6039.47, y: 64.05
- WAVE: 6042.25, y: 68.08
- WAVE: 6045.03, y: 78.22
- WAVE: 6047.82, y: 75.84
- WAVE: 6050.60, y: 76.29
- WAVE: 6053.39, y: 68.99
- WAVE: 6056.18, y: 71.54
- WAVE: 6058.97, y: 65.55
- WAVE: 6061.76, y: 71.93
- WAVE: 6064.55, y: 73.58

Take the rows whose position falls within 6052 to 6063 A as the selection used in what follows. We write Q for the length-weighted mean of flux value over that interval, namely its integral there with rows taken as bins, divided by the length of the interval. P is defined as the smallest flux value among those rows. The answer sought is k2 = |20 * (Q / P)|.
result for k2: 21.19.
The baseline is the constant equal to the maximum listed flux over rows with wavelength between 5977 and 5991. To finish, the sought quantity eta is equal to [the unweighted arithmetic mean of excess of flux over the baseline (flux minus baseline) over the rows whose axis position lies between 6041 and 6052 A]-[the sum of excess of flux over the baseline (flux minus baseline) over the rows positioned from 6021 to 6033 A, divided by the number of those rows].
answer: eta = 6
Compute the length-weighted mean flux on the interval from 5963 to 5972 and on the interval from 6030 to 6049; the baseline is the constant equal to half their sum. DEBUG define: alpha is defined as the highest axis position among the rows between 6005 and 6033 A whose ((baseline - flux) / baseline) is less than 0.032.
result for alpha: 6028.35 A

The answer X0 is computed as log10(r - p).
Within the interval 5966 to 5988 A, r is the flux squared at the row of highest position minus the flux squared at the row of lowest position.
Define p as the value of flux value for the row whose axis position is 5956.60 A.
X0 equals 2.72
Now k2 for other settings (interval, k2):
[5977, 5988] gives 21.74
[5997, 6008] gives 20.84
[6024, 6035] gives 21.49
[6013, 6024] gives 23.86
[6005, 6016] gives 21.99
